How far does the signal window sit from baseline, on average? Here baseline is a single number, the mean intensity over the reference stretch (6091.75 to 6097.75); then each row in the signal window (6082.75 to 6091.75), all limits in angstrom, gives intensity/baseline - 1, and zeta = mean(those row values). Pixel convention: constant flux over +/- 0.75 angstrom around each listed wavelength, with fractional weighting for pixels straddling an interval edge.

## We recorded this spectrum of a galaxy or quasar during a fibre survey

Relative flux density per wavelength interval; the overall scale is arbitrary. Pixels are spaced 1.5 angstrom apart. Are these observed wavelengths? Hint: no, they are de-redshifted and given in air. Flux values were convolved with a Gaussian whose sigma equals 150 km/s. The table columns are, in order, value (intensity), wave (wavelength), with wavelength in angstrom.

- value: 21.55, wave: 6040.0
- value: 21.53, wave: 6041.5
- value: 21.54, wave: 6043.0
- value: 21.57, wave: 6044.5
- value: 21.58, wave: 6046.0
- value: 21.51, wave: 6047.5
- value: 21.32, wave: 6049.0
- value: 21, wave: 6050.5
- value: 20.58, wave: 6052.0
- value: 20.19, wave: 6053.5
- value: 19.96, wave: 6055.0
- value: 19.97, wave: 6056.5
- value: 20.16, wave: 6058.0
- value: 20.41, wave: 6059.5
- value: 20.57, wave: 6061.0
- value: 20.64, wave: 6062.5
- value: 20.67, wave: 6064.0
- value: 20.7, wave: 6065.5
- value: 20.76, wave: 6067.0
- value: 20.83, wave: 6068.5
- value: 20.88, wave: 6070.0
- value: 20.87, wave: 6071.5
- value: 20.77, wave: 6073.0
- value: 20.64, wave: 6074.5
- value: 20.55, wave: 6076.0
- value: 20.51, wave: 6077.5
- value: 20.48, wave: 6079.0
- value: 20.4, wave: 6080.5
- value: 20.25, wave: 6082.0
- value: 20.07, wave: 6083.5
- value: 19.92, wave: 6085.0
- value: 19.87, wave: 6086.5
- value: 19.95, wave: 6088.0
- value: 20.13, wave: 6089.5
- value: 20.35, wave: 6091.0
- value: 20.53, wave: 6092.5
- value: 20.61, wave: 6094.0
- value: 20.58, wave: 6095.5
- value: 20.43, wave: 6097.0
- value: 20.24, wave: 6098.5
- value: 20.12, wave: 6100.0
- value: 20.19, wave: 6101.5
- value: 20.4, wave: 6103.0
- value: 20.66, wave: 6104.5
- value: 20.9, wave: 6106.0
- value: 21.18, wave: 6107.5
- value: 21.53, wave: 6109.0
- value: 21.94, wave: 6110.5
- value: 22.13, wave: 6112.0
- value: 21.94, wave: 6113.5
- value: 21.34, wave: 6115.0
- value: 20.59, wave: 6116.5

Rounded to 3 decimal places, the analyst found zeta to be -0.024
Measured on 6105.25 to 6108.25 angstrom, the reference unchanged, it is 0.024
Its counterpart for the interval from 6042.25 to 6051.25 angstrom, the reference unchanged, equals 0.043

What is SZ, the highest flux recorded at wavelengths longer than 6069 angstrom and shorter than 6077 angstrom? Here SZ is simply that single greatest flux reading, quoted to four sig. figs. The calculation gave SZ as 20.88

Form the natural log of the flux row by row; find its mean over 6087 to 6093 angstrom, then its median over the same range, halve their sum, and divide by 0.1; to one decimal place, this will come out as 30.1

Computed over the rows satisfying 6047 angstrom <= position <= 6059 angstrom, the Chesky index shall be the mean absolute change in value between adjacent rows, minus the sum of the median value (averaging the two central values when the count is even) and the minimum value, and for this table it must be -40.1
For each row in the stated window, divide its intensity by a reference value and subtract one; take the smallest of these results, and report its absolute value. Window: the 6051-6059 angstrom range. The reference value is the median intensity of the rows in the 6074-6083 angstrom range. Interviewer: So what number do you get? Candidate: 0.026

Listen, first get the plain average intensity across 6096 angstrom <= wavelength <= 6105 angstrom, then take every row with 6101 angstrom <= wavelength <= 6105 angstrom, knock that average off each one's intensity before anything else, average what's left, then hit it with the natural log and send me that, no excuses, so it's -2.6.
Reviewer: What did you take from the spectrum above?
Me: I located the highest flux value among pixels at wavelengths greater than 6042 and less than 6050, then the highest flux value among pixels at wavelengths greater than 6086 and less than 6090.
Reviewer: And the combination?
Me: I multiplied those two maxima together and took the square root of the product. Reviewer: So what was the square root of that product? 20.84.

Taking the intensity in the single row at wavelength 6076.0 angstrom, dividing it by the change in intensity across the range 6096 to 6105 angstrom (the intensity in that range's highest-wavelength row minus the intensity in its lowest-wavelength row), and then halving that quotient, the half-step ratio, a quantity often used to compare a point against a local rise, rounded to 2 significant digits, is 45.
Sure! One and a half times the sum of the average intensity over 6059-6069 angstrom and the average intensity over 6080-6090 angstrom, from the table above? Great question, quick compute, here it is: 61.1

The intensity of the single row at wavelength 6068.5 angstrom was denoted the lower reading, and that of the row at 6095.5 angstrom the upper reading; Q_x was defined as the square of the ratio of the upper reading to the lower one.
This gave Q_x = 0.98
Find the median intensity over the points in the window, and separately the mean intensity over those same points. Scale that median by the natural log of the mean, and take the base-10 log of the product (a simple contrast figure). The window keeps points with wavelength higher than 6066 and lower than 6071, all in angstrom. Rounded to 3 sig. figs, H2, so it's 1.80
